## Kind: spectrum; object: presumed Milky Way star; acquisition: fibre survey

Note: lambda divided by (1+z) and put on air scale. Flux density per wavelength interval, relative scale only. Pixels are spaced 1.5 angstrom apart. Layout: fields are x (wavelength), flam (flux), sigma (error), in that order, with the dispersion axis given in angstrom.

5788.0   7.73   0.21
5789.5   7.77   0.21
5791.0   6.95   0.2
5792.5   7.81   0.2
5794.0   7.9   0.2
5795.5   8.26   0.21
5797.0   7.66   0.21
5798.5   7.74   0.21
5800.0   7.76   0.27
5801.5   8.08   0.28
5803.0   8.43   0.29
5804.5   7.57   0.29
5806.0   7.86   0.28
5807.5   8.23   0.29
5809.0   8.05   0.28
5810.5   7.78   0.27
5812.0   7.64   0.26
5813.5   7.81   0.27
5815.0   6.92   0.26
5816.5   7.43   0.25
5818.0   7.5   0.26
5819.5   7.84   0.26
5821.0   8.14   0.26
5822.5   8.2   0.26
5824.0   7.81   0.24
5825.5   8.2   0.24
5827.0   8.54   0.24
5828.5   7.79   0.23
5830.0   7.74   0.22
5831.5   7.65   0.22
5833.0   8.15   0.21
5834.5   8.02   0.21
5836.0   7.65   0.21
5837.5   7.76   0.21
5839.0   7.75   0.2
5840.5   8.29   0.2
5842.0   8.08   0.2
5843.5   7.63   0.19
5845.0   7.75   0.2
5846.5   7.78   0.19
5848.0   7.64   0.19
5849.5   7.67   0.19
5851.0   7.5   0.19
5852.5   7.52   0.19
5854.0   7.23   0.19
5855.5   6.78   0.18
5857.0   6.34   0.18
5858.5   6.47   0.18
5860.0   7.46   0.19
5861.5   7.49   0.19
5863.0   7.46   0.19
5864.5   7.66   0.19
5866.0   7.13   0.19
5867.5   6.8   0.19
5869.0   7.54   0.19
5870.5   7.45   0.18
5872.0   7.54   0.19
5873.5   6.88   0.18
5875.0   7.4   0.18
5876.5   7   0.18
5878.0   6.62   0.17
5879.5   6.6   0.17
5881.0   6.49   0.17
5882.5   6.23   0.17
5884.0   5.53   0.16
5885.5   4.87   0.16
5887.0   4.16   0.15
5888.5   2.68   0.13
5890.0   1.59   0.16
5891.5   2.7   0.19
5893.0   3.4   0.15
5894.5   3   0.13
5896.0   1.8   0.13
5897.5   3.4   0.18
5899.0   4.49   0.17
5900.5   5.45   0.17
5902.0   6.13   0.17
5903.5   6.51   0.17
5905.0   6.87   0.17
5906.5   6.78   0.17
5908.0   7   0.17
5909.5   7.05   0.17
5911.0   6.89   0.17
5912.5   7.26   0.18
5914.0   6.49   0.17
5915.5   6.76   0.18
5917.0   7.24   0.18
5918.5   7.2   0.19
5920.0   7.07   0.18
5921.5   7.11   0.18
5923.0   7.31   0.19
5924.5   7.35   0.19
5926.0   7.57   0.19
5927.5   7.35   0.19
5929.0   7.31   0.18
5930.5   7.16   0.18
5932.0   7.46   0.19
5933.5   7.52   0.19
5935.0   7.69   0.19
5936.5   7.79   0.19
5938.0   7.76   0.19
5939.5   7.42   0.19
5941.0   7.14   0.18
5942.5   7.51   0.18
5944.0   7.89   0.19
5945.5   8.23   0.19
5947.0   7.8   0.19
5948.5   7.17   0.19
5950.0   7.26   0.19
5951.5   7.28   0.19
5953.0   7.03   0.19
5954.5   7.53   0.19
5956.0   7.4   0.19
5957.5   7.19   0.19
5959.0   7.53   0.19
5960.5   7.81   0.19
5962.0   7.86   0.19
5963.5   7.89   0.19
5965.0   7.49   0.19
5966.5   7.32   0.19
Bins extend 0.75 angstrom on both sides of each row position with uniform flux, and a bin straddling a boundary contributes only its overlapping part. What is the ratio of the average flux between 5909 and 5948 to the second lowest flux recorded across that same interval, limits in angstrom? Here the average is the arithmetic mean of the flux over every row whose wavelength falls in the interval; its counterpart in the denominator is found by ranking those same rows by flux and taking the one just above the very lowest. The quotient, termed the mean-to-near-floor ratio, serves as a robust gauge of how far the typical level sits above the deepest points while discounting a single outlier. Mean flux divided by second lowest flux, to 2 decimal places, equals 1.09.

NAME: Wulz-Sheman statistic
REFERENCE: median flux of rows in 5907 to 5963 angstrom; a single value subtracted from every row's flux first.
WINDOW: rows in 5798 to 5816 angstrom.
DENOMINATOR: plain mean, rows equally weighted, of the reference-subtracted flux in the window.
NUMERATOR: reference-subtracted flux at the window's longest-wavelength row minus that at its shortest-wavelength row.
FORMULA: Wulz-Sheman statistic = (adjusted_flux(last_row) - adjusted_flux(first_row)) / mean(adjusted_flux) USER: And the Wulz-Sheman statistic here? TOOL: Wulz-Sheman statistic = -1.6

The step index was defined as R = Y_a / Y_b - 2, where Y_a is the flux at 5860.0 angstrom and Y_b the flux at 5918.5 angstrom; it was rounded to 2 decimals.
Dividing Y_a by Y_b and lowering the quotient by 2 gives -0.96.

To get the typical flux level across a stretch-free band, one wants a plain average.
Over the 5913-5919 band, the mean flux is 6.9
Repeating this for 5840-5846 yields 7.9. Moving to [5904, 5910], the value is 6.9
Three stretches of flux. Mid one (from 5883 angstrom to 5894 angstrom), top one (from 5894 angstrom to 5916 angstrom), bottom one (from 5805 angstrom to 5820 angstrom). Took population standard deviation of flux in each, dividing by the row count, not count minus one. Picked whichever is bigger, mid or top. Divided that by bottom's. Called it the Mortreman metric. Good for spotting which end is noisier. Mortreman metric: 4.8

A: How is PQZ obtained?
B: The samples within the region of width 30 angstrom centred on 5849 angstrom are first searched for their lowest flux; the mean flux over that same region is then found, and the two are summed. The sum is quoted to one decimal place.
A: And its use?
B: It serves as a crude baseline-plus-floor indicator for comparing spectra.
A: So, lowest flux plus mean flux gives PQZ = 13.9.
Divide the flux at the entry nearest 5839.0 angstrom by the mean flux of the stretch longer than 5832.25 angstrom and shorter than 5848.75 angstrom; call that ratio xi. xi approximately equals 0.99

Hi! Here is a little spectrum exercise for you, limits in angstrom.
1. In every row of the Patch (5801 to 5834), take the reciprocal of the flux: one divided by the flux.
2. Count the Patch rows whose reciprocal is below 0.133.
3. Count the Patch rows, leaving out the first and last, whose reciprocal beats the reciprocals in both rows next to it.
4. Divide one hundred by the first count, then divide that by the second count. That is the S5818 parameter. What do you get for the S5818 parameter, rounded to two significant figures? 1.1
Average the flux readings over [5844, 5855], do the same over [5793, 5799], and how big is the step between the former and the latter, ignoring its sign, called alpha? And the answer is 0.3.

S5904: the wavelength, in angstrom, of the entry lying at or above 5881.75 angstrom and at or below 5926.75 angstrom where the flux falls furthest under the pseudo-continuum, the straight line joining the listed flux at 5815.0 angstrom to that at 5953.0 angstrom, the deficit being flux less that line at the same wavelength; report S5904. 5890.0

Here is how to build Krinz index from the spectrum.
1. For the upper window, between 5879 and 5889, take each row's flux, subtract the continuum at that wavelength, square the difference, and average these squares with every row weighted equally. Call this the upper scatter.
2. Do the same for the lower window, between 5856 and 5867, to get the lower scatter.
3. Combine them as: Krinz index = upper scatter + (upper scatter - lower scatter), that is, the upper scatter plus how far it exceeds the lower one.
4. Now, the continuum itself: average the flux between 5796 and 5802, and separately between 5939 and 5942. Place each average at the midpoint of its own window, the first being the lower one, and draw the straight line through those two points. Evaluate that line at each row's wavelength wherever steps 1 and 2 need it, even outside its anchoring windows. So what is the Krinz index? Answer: 13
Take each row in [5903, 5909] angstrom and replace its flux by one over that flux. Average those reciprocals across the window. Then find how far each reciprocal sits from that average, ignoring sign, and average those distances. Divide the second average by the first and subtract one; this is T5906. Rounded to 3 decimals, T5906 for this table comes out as -0.978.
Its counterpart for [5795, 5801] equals -0.975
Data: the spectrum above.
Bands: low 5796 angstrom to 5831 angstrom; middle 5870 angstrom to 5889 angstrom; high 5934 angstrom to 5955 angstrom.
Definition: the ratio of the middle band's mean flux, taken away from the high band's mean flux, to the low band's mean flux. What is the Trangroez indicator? 0.18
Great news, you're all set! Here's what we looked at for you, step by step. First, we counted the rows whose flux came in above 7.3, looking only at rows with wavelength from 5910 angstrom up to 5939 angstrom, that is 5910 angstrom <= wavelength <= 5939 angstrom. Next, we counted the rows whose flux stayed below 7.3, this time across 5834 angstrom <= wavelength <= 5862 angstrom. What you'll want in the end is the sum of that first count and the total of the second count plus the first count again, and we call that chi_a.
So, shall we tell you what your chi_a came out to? 24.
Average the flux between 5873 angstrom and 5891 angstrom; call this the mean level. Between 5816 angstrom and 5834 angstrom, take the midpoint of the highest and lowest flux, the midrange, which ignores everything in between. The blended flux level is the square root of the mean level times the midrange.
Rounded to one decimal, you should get 6.6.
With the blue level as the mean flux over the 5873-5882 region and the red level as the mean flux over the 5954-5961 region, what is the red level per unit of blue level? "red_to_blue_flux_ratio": 1.10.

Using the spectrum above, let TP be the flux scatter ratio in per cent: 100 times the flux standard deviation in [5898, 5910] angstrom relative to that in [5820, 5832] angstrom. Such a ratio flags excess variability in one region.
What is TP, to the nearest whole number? 293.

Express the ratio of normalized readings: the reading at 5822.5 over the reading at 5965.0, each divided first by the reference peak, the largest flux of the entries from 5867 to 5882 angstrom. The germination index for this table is 1.09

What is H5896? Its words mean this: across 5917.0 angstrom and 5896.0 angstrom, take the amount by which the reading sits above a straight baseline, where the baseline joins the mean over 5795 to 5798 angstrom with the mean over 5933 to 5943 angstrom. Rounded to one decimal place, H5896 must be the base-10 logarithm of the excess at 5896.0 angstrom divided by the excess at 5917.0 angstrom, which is 1.2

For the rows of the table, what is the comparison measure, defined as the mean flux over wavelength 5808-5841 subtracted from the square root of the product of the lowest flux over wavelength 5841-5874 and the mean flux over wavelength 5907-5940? -1.1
